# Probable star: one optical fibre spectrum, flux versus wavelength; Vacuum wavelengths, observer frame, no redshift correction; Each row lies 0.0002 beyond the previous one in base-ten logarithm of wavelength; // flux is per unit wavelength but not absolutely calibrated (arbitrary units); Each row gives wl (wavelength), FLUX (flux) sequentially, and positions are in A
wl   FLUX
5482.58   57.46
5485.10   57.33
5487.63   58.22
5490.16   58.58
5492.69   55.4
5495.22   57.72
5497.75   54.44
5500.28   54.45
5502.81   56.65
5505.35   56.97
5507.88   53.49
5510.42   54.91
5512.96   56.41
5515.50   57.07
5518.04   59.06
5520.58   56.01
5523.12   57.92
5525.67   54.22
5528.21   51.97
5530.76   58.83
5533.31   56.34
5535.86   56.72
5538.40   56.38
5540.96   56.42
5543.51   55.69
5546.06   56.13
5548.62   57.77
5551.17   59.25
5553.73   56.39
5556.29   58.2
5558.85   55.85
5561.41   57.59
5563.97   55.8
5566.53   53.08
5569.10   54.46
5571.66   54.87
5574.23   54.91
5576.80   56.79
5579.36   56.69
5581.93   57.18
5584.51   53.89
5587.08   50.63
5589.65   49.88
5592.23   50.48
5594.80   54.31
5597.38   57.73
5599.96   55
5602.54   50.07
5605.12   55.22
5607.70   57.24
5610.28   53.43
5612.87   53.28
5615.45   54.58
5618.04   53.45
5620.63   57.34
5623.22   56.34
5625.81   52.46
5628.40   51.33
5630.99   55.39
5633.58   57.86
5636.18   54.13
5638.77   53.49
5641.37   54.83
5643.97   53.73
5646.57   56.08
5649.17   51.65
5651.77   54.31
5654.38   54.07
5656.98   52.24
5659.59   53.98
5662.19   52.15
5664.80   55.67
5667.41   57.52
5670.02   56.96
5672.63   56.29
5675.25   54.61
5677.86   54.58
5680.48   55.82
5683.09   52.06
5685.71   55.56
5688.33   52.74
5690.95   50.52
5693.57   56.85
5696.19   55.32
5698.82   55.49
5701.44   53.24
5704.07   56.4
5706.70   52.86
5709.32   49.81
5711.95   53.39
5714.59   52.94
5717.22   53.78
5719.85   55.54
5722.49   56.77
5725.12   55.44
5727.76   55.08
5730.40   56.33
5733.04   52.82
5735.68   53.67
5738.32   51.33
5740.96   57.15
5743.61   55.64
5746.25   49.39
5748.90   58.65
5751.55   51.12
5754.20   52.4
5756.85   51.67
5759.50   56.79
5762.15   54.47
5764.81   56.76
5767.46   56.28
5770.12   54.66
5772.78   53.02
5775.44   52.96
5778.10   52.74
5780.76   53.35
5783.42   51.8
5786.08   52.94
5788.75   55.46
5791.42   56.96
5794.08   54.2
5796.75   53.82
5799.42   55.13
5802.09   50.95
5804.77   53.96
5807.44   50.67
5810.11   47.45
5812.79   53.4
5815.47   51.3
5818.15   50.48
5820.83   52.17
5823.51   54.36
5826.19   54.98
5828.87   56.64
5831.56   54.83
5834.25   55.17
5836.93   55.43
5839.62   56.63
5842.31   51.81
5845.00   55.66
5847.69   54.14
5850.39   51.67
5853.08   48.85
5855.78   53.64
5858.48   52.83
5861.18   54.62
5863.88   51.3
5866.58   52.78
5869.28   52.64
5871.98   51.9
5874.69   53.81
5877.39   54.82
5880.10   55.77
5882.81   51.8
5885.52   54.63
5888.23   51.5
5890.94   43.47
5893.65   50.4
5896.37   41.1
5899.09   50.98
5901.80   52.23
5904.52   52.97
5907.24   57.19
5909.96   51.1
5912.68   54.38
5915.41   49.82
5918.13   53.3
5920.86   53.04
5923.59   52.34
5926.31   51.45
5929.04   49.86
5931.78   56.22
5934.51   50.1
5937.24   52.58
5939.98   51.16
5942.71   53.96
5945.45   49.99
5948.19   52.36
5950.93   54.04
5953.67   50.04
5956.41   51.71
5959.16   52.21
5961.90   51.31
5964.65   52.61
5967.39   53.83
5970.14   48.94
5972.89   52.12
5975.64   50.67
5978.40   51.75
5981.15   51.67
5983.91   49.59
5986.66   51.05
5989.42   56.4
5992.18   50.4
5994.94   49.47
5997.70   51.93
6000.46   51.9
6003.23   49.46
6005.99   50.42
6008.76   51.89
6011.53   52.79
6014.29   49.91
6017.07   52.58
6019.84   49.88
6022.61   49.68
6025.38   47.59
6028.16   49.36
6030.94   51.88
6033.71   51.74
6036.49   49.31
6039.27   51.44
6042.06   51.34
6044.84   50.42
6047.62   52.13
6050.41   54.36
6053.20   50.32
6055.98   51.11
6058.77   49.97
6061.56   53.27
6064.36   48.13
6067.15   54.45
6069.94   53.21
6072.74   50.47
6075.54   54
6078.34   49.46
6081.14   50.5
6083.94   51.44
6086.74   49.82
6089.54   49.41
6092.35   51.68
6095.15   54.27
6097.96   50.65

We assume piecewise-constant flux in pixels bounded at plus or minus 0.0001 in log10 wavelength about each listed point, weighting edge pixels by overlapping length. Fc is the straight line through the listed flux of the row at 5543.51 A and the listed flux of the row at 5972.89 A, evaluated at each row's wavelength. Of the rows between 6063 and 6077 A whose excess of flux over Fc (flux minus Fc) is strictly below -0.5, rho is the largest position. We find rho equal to 6072.74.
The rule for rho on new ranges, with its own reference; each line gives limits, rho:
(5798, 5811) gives 5810.11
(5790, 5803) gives 5802.09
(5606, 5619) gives 5618.04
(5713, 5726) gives 5714.59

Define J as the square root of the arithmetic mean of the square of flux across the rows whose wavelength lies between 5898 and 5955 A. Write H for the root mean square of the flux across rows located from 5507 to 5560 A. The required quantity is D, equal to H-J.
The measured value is 4.1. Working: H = 56.5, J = 52.4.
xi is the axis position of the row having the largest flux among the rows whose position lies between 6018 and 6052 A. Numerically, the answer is 6050.41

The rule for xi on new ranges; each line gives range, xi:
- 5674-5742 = 5740.96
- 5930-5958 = 5931.78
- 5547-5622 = 5551.17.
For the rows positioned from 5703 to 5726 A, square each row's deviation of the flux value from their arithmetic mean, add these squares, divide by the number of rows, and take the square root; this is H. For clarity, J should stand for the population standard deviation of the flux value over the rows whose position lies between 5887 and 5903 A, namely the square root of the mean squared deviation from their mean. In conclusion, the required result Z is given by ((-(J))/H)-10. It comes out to -12.1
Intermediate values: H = 2.1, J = 4.3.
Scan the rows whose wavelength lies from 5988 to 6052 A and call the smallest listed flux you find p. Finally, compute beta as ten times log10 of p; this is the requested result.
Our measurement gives 16.78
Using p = 47.59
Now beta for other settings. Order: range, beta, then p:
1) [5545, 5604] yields 16.98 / 49.88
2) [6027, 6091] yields 16.82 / 48.13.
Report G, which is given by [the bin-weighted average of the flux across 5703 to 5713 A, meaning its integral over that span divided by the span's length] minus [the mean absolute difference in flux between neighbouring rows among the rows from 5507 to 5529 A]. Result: 51.0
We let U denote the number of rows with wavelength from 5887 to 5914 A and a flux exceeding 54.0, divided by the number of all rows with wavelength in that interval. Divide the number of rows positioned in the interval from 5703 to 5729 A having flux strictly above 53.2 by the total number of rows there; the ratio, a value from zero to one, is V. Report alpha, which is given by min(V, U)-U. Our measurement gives 0.00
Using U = 0.20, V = 0.70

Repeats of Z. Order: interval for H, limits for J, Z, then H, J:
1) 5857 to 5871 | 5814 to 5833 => -12.0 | 1.1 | 2.1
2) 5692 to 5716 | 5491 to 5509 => -10.7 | 2.1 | 1.4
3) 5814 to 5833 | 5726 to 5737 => -10.6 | 2.1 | 1.3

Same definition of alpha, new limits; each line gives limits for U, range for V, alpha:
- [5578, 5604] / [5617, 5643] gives 0.00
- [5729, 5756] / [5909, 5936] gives -0.10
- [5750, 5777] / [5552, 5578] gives 0.00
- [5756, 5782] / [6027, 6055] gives -0.40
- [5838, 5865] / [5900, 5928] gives -0.10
